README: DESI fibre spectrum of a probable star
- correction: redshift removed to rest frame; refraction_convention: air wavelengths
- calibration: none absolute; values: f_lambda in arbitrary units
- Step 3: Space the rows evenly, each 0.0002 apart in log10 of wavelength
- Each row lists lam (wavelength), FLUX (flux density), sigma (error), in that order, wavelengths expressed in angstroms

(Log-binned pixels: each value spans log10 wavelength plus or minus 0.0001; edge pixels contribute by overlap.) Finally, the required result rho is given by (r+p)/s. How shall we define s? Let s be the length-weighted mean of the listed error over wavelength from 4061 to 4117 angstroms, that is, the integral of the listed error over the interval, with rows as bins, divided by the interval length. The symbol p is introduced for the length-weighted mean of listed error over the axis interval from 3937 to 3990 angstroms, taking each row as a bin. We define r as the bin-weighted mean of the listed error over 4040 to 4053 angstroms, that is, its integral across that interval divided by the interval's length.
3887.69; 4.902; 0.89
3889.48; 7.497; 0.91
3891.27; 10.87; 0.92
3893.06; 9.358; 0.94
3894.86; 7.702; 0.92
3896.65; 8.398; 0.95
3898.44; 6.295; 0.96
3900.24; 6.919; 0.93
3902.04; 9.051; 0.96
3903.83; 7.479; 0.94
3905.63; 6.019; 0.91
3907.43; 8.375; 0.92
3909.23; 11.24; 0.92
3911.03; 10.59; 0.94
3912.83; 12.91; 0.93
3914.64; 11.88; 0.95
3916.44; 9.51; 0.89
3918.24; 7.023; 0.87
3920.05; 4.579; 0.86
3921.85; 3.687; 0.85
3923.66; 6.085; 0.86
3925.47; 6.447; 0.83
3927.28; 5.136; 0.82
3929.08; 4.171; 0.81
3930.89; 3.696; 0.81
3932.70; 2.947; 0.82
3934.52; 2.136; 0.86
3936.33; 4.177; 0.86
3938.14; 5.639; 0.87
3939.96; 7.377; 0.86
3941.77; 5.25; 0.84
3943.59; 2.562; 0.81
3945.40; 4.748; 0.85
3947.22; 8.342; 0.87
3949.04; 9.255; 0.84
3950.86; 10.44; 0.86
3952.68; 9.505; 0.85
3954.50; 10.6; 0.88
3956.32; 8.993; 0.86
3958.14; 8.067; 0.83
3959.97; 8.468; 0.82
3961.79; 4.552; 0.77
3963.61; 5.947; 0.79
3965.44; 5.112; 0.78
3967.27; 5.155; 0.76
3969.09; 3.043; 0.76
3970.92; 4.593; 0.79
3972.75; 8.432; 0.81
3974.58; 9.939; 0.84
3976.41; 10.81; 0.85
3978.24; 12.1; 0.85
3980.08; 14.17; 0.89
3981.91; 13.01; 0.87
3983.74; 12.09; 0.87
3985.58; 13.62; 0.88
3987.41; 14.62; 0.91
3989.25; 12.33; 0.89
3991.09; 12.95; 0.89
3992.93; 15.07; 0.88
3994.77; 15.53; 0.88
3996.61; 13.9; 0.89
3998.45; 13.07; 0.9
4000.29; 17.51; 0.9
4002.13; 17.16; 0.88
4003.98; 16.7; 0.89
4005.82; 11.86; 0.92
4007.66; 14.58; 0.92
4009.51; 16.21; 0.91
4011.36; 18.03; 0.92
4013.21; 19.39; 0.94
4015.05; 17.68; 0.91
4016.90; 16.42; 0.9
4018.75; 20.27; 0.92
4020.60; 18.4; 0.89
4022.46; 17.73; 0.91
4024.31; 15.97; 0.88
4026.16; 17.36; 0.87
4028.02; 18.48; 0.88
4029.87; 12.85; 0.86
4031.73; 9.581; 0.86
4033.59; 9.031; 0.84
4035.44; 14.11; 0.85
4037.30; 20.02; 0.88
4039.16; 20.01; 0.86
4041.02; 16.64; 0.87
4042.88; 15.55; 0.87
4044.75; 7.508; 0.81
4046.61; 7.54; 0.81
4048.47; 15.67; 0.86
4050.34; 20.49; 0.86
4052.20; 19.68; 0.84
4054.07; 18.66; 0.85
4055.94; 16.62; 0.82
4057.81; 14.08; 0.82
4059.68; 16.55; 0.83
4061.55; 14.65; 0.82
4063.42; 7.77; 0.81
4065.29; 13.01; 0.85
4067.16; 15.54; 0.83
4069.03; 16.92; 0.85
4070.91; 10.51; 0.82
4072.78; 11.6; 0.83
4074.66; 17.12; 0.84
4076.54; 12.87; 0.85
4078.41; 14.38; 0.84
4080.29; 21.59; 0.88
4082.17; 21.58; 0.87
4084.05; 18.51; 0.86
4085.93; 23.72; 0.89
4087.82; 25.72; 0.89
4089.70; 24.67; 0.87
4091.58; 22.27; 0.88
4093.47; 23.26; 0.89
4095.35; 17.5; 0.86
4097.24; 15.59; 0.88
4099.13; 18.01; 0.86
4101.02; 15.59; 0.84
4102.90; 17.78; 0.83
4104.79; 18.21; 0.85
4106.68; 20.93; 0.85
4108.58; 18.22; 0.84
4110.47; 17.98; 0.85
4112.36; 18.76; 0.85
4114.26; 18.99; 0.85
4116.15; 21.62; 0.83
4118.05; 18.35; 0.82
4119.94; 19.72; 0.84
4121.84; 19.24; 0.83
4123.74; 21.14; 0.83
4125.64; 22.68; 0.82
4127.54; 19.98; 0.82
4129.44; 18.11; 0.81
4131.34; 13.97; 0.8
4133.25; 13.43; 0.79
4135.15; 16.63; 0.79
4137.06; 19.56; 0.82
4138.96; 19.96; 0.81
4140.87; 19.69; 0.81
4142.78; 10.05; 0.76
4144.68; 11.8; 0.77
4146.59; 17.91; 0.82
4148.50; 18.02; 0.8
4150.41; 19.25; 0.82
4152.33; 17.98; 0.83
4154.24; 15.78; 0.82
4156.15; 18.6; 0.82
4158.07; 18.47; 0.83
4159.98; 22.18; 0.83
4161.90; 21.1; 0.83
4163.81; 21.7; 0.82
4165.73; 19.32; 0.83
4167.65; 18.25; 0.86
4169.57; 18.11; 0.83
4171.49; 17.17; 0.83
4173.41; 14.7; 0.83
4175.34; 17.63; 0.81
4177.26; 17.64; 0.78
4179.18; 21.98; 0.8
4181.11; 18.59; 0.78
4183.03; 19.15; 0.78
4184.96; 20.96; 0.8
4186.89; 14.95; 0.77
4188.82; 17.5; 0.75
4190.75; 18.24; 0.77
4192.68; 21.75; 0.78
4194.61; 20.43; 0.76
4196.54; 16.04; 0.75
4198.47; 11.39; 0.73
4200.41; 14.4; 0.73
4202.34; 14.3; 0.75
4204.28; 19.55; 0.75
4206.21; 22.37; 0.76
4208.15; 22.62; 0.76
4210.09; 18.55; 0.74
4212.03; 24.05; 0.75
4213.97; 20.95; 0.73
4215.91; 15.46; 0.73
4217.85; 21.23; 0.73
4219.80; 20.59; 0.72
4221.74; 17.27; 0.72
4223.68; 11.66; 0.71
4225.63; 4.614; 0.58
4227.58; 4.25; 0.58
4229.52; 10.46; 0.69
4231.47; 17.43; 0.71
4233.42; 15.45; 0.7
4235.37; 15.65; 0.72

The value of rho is 1.98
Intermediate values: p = 0.840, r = 0.85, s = 0.852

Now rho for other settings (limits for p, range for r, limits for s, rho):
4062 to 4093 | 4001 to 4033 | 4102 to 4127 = 2.09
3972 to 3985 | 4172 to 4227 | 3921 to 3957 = 1.90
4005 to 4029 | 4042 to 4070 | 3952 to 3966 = 2.11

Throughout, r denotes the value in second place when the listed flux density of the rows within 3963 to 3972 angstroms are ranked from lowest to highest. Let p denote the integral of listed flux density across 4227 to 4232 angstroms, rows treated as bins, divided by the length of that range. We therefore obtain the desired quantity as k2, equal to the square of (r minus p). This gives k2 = 37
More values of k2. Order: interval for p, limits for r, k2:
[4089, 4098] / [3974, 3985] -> 97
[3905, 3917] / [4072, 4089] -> 7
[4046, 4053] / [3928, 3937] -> 175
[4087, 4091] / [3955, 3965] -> 361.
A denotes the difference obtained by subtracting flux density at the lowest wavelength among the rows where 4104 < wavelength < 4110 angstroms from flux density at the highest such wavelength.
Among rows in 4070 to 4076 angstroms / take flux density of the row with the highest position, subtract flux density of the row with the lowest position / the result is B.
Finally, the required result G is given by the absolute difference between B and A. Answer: 6.6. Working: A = 0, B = 6.6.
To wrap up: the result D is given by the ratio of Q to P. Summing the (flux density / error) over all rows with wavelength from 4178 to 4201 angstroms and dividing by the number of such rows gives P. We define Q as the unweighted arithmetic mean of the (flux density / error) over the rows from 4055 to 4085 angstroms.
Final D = 0.77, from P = 23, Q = 18.1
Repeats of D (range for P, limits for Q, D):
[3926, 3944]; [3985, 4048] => 3.34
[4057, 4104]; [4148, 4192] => 1.14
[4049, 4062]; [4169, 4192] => 1.10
